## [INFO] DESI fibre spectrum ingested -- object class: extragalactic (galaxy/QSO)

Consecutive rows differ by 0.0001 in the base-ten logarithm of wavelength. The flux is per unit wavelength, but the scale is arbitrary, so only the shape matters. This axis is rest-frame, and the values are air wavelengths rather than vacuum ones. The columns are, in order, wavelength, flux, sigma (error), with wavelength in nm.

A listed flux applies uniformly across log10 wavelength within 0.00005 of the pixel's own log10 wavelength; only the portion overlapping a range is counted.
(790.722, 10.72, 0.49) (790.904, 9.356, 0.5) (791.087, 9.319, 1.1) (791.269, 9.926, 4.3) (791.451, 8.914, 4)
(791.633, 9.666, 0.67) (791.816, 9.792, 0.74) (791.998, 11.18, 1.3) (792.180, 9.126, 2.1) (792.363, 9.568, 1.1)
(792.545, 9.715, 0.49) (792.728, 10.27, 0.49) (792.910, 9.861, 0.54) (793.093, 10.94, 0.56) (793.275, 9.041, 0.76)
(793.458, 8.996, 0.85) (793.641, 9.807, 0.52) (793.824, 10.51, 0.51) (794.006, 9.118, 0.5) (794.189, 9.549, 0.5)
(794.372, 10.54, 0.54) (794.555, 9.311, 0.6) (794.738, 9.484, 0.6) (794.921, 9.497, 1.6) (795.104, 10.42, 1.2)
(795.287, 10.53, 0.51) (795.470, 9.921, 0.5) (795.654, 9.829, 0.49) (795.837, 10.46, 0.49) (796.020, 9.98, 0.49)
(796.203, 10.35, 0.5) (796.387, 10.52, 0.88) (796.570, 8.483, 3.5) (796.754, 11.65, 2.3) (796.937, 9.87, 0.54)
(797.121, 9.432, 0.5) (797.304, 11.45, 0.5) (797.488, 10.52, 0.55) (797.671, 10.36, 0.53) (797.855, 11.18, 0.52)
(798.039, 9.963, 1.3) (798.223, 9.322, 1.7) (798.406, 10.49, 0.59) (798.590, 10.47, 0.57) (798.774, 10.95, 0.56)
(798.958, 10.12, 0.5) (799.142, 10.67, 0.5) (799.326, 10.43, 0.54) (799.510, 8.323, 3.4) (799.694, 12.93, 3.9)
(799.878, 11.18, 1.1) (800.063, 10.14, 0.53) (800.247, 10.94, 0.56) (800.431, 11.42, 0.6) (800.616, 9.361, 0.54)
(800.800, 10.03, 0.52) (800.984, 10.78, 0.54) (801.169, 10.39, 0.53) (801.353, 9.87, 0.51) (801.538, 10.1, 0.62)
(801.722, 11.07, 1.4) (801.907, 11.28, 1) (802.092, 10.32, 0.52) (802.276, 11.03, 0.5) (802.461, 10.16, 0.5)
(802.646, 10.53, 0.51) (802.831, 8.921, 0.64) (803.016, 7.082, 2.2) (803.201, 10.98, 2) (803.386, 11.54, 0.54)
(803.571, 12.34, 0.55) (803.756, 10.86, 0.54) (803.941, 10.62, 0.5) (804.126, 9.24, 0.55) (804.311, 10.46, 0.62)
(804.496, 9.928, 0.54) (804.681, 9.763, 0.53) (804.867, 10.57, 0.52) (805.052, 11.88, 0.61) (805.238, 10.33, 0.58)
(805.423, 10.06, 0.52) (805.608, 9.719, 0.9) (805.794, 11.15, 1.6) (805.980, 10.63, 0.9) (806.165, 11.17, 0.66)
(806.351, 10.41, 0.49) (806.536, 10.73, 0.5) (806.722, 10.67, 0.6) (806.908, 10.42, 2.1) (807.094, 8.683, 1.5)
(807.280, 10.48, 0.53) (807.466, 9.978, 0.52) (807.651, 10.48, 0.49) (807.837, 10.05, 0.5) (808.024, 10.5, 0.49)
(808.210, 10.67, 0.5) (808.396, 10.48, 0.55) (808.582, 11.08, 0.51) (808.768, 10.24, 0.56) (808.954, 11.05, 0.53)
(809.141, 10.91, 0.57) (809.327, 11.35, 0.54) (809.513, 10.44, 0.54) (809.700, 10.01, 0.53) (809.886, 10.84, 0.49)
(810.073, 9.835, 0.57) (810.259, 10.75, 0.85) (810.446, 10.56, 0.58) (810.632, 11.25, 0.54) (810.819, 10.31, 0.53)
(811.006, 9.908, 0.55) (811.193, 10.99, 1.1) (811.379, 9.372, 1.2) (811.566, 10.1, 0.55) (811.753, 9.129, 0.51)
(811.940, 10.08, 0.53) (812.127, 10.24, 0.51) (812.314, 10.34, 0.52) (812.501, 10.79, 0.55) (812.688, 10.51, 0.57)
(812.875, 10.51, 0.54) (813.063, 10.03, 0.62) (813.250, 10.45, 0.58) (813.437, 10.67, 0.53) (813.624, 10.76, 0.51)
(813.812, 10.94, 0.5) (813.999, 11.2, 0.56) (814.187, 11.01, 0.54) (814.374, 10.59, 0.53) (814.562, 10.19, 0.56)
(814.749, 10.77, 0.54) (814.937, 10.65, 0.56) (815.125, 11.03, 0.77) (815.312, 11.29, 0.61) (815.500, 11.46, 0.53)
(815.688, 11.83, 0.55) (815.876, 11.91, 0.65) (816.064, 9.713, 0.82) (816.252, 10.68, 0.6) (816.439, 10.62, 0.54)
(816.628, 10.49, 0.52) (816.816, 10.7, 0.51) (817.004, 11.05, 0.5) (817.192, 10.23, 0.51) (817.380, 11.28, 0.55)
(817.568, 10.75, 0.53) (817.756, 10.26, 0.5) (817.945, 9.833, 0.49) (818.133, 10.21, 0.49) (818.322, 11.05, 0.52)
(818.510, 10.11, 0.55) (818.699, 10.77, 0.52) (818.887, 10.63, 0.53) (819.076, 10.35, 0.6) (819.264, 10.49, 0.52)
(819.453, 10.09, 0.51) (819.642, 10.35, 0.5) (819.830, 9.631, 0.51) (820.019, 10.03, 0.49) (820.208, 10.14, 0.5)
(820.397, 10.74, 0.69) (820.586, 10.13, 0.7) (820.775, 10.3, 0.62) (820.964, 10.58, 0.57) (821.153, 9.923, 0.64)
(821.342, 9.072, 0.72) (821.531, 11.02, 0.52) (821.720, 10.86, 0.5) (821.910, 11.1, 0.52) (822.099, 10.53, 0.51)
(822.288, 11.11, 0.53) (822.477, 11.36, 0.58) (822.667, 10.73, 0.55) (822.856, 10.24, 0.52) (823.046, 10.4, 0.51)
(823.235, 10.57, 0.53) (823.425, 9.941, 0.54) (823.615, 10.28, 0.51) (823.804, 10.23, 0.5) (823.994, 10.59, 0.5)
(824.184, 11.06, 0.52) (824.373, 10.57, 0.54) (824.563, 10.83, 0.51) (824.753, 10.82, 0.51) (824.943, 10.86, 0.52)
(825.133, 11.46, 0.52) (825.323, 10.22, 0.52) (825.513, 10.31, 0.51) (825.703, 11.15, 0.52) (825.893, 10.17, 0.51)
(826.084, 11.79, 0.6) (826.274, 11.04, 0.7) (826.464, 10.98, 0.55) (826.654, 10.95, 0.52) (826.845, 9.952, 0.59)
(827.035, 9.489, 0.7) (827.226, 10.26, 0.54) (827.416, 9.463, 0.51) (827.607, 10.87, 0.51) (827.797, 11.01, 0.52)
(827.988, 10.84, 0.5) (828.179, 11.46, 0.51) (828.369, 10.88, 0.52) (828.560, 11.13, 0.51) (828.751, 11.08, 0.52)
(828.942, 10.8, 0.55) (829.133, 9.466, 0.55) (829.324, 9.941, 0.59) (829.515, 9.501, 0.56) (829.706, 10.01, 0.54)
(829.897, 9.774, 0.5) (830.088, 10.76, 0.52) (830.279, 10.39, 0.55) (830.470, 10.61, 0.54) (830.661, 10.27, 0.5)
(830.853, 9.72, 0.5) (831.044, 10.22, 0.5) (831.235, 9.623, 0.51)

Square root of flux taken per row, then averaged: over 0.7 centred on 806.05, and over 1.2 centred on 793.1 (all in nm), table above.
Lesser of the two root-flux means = 3.13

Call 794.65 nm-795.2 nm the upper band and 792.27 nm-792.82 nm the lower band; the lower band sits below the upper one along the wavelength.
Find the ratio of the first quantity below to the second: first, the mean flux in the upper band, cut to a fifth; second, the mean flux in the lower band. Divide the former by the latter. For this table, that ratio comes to 0.199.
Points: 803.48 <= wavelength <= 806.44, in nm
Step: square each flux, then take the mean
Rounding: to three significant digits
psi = 112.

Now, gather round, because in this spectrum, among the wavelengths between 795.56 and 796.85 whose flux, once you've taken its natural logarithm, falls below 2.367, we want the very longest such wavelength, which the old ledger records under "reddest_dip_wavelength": 796.570 nm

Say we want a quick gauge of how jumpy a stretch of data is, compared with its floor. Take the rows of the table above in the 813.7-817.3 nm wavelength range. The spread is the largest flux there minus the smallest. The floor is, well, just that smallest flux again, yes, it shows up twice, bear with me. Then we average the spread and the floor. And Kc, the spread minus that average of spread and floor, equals -3.8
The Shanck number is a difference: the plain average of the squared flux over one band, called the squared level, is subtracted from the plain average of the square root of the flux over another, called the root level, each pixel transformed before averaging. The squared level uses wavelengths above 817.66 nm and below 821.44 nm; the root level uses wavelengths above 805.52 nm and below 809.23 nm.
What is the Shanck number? -102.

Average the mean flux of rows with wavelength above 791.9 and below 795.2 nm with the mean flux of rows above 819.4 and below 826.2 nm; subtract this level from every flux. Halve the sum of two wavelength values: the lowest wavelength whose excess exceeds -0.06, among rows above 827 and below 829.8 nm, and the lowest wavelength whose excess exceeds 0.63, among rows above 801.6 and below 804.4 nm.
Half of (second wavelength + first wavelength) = 814.47 nm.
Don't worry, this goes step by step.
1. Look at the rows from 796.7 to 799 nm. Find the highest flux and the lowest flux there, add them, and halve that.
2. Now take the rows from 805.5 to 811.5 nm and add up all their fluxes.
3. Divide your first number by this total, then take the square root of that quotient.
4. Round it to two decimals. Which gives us 0.18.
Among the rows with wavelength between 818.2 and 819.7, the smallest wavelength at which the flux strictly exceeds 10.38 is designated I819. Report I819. 818.322 nm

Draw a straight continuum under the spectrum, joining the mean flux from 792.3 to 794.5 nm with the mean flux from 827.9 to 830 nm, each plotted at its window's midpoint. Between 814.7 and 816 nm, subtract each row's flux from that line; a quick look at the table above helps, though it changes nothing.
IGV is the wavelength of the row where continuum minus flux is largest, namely 814.937 nm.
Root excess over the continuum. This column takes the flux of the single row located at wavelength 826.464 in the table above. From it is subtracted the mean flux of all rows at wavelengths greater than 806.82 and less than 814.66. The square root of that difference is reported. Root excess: 0.74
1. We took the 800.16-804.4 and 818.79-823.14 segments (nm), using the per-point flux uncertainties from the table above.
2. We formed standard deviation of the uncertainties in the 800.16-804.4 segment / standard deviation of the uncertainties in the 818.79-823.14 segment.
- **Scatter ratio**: 7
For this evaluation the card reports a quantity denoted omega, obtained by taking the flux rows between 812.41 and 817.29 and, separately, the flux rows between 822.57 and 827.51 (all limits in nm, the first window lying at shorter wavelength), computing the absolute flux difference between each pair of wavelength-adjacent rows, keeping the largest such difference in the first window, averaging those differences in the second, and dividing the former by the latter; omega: 4.3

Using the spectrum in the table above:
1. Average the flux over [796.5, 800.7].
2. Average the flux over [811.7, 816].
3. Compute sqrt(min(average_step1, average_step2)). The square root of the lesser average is 3.23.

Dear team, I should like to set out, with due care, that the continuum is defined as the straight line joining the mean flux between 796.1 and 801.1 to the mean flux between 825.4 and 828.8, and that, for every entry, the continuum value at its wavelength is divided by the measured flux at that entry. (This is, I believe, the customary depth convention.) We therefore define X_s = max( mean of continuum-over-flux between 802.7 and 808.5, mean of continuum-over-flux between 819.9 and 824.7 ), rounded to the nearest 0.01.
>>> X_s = 1.02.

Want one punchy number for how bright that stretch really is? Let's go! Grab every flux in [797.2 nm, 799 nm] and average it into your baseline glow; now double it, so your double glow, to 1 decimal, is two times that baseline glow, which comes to 21.0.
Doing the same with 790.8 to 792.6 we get 19.3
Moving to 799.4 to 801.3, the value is 21.1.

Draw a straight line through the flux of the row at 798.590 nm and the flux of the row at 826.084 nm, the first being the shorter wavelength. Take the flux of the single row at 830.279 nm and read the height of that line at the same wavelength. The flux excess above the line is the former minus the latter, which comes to -1.6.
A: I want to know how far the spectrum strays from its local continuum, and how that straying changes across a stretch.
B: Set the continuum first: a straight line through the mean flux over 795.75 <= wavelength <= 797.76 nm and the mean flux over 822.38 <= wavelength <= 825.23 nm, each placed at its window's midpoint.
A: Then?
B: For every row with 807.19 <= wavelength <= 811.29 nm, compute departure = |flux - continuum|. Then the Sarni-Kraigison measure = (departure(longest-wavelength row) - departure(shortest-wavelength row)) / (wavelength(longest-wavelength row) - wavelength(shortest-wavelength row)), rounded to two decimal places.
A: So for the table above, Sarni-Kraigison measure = 0.12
